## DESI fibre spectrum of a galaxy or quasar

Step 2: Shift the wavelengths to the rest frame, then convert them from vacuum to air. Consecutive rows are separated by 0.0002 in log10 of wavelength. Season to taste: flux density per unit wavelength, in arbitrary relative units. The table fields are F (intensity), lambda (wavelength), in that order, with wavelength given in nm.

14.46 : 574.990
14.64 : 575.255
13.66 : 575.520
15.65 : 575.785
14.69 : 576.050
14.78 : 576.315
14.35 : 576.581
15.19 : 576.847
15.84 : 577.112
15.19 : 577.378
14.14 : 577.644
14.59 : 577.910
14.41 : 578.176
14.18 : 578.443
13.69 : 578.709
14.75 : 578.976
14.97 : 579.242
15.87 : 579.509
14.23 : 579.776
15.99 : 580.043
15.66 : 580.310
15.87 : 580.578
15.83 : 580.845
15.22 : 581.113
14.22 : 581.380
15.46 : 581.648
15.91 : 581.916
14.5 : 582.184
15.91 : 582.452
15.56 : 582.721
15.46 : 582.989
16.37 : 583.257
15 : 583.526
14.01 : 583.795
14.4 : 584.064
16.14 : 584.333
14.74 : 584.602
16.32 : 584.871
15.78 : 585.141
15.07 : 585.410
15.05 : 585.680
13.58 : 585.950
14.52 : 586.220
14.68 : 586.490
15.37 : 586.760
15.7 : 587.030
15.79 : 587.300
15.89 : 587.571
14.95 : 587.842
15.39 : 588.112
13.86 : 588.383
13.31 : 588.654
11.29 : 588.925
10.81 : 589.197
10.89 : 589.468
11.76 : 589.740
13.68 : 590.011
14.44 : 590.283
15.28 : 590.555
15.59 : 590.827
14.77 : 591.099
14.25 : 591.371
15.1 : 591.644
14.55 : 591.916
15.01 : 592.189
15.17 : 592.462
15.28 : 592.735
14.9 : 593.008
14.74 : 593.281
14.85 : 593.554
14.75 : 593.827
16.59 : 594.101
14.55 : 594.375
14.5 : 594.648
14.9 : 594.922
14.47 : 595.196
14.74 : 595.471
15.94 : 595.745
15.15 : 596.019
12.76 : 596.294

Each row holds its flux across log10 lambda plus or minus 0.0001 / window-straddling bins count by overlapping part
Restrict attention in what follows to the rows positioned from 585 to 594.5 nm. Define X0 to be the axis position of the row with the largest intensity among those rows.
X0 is 594.101 nm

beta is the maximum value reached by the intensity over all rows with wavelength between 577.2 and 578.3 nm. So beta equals 15.19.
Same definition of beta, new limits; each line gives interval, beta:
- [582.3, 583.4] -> 16.37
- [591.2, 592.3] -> 15.1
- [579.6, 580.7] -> 15.99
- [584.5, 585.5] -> 16.32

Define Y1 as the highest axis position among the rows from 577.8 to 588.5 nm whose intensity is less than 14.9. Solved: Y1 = 588.383 nm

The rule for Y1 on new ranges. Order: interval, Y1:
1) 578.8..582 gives 581.380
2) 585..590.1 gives 590.011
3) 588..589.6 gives 589.468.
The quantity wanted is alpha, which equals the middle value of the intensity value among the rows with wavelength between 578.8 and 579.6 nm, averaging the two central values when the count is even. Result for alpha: 15.0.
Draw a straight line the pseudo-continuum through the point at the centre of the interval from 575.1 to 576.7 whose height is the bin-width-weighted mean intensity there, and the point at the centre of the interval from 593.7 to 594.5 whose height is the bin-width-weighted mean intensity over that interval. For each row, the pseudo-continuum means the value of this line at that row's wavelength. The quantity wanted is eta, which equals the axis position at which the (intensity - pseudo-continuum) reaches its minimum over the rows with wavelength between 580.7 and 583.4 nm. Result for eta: 581.380 nm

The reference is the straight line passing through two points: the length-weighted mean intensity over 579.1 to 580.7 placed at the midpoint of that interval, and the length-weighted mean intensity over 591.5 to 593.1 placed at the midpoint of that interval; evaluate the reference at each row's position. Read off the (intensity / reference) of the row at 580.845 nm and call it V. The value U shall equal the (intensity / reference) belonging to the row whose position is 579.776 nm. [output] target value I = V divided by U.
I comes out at 1.12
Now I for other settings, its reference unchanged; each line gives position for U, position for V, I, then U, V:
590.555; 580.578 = 1.02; 1.01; 1.03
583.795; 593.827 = 1.08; 0.92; 0.99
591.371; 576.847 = 1.03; 0.95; 0.98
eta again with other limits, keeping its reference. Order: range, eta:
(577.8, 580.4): 578.709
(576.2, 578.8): 578.709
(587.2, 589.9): 589.197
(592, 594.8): 594.648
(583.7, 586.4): 585.950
